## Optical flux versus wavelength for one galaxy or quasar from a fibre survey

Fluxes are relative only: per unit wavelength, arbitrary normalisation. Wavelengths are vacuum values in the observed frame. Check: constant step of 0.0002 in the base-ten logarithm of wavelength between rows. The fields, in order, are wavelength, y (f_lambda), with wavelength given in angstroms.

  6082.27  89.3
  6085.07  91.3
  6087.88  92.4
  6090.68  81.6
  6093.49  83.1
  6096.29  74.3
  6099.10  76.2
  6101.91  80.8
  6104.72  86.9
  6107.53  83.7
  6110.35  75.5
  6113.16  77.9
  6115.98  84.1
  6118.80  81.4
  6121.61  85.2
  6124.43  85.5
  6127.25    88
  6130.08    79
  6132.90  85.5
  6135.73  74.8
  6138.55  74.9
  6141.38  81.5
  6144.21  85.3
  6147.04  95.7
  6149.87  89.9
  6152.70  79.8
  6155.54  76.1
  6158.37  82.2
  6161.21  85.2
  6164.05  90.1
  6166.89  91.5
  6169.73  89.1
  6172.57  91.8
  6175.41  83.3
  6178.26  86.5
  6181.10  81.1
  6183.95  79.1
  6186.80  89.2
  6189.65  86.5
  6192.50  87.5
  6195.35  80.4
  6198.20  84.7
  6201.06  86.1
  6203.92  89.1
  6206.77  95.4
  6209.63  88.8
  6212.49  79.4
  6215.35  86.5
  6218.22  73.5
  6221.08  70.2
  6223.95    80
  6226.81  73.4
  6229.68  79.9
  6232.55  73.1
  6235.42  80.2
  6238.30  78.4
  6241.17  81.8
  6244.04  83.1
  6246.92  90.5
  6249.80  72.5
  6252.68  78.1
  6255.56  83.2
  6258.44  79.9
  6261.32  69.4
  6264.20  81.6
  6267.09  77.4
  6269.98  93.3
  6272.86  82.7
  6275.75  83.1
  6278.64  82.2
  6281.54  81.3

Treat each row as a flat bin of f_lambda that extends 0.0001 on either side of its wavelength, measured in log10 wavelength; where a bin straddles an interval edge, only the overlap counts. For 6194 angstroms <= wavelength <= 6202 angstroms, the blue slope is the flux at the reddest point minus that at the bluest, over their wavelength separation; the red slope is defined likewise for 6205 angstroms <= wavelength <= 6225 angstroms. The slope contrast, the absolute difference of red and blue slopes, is 1.9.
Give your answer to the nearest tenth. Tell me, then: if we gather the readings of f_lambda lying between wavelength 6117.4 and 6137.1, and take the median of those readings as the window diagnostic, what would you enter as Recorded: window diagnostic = 85.2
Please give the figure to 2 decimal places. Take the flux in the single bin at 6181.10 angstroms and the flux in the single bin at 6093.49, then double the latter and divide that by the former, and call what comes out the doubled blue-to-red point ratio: 2.05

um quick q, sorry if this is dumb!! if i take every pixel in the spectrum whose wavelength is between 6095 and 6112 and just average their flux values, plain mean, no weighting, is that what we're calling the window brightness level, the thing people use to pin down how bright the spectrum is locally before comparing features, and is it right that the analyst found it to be 79.6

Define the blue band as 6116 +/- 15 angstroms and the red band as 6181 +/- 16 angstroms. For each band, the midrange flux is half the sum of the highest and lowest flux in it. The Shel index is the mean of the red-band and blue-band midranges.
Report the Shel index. 83.6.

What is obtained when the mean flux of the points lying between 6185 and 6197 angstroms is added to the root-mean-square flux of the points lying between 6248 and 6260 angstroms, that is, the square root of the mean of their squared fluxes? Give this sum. 164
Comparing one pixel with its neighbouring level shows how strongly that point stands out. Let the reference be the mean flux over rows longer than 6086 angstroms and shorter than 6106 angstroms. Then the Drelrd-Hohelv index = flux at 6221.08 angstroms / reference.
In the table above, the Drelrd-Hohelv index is 0.85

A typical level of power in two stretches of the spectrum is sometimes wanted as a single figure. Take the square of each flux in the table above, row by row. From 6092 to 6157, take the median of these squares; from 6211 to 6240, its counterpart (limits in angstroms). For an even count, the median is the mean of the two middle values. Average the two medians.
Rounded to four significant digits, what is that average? 6434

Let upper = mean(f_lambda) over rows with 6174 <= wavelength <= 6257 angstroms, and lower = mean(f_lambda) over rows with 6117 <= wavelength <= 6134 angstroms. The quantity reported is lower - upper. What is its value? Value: 2.0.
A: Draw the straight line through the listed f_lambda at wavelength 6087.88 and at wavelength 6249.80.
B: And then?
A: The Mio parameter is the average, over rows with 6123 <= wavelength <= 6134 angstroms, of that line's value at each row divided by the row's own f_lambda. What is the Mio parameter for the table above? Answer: 1.04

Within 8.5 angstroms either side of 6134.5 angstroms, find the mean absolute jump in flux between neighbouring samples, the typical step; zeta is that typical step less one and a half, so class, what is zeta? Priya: 5.1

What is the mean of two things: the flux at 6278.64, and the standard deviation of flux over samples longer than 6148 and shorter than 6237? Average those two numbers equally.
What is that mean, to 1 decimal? 44.2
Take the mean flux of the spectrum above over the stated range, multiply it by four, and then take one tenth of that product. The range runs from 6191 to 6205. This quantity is 34.2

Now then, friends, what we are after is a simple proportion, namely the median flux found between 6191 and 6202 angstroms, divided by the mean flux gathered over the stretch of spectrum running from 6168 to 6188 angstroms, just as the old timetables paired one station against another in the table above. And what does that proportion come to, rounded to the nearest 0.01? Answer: 1.00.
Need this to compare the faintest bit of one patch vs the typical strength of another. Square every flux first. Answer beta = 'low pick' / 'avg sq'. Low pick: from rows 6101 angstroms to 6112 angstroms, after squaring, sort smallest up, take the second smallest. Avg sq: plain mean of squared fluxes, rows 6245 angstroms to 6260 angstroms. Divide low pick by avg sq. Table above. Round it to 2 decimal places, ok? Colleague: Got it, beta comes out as 0.99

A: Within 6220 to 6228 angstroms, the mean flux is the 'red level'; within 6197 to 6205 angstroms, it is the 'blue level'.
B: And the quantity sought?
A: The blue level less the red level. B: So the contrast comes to 12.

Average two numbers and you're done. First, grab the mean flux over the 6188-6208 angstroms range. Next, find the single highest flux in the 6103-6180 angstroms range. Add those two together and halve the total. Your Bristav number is 91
